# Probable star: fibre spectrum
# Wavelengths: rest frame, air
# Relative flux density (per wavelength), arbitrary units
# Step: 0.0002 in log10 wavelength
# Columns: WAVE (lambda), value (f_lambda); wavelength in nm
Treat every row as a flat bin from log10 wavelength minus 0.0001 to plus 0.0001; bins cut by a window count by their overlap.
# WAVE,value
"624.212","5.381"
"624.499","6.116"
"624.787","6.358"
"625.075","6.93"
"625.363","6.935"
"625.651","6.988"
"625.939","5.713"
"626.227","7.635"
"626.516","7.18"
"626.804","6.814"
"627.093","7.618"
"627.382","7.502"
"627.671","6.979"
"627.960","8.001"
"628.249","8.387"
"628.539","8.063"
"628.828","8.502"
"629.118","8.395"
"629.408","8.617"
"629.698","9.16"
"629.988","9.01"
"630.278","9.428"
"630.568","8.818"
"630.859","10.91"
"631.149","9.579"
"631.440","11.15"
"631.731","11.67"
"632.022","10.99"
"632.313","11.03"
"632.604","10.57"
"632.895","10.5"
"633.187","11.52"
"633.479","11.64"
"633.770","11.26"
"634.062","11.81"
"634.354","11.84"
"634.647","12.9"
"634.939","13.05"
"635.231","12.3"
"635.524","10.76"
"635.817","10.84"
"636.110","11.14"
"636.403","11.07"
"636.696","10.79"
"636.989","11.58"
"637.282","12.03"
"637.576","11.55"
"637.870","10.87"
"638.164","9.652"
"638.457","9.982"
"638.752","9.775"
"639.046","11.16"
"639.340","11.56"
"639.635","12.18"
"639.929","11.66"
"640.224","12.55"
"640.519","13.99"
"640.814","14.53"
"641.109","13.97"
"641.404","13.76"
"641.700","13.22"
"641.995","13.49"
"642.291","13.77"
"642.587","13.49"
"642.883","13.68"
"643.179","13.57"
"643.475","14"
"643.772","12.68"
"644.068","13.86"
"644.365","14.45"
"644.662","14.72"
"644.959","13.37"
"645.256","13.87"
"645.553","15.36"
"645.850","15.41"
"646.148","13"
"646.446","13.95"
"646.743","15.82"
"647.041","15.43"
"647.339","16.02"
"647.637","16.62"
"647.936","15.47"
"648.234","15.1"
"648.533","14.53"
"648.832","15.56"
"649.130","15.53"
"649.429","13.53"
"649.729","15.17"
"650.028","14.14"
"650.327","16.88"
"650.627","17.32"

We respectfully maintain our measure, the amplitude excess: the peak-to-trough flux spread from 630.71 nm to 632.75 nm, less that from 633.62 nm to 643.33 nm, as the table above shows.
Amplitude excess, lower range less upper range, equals -3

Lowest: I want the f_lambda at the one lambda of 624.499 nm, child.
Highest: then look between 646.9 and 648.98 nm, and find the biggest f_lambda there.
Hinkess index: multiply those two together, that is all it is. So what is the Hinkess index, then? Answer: 102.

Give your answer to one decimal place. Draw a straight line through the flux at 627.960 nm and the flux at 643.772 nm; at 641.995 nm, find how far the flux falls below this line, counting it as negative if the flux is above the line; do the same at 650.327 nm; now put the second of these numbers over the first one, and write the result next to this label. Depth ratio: 1.7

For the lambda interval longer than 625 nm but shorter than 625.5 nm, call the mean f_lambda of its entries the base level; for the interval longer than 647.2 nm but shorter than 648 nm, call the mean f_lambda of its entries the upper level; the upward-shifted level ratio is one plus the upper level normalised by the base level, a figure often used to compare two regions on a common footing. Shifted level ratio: 3.3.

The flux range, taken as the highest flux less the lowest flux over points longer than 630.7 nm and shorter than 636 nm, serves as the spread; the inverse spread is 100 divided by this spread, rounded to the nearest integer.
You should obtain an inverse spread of 29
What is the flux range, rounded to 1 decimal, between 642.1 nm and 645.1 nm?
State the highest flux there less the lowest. 2.0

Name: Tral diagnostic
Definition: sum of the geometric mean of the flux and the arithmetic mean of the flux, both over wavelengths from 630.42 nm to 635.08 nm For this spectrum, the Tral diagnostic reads 22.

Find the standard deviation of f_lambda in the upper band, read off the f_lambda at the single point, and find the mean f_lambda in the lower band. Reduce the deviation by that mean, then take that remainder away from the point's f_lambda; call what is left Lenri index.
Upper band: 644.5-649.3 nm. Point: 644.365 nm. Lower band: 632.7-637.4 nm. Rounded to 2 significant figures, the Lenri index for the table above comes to 25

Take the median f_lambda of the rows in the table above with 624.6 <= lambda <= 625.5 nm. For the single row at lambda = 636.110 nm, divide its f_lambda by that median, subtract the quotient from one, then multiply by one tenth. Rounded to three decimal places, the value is -0.061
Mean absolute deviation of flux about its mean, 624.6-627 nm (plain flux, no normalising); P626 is 0.393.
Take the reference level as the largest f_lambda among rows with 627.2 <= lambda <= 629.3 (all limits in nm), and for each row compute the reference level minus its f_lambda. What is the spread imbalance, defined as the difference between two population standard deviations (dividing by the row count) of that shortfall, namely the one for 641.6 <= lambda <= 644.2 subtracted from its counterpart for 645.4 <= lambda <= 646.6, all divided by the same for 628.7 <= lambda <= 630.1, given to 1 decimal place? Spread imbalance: 2.2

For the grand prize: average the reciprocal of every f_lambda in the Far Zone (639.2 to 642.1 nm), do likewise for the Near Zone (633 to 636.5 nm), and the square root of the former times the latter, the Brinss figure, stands 0.081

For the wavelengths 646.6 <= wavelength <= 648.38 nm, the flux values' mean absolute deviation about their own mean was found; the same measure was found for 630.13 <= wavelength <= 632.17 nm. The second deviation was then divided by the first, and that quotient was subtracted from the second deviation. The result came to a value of -1.34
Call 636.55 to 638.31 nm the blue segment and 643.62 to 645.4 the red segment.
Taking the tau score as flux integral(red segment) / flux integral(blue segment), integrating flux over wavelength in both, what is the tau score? 1.26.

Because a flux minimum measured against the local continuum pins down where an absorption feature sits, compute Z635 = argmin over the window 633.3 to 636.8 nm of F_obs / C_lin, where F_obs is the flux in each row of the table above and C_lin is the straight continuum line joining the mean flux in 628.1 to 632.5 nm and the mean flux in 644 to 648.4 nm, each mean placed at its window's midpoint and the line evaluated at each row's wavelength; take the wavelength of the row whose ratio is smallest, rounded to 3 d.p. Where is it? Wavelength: 636.696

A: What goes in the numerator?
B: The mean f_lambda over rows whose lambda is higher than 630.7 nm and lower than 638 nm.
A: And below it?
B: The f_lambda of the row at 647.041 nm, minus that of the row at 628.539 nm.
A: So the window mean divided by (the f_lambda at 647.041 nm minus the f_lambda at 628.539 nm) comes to 1.5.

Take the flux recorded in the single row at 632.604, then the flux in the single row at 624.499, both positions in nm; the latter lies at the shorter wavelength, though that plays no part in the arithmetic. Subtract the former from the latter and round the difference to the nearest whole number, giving -4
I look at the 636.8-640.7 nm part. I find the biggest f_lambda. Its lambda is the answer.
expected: 640.519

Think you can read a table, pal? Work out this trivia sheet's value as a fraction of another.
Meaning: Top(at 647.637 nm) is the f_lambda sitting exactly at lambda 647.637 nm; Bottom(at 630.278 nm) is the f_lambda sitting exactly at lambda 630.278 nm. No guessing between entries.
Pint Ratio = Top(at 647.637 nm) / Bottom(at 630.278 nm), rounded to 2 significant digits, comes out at 1.8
